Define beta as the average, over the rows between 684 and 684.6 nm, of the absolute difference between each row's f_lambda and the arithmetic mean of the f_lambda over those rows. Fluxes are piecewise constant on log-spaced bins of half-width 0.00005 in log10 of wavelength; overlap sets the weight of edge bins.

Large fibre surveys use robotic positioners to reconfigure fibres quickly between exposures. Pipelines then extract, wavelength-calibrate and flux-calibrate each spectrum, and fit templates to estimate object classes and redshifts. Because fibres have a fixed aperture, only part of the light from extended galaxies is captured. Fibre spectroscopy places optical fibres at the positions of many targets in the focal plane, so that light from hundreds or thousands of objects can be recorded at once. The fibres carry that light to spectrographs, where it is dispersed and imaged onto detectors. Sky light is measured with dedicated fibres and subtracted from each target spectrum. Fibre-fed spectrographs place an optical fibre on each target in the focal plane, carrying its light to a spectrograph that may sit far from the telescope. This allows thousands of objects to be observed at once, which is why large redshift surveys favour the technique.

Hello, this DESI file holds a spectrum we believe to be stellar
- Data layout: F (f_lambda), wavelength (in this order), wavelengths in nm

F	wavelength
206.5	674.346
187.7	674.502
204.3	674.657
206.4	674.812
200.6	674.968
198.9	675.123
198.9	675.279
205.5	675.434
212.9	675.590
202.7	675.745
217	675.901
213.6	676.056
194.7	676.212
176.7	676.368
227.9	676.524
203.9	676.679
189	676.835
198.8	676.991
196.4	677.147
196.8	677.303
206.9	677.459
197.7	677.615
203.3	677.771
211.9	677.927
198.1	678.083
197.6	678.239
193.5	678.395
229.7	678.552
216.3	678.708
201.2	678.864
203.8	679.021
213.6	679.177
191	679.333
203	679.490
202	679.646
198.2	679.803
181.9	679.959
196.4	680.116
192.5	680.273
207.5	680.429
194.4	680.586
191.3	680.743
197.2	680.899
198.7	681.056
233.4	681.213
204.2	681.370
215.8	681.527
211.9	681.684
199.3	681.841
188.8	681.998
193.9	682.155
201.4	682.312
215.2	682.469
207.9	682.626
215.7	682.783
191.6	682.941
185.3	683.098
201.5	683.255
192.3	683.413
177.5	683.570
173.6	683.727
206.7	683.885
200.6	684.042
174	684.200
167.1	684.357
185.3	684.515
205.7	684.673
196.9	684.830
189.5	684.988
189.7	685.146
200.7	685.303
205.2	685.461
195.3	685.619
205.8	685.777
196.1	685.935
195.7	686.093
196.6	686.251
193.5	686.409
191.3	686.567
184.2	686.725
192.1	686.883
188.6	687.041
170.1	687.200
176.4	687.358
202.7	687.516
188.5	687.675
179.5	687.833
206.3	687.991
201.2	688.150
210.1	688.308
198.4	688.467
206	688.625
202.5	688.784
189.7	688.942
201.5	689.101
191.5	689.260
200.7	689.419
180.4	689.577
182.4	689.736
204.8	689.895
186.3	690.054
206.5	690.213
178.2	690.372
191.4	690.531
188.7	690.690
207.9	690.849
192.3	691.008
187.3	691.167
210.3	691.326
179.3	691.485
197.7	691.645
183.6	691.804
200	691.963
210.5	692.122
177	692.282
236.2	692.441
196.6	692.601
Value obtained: 11.2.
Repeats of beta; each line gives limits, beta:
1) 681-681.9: 9.8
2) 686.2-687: 3.0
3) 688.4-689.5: 4.6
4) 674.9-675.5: 2.3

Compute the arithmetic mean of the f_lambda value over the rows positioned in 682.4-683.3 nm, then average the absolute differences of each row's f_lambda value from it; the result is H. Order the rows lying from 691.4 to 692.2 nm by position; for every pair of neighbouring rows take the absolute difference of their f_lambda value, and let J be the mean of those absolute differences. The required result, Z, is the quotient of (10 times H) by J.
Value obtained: 7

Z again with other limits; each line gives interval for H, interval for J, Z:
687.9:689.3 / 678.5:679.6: 4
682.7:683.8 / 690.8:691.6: 6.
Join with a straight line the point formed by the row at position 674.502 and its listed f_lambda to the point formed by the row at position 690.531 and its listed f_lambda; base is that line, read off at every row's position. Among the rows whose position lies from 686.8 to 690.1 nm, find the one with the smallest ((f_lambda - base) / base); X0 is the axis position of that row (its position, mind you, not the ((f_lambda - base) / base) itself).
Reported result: 687.200 nm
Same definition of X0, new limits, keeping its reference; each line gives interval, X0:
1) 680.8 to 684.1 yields 683.727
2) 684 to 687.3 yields 684.357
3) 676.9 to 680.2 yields 679.959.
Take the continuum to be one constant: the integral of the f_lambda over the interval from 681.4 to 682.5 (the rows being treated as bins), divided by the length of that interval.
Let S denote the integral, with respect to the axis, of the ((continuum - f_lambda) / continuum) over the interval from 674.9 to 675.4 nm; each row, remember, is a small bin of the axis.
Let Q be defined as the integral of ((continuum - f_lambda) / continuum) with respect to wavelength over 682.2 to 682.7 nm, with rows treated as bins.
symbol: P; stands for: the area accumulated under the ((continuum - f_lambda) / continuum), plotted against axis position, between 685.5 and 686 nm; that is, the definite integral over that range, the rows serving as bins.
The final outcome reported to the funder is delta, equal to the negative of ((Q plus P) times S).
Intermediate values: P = 0.009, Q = -0.010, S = 0.01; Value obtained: 0.0000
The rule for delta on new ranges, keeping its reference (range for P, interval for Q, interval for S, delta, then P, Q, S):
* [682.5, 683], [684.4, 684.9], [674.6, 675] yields 0.0000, -0.008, 0.023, 0.00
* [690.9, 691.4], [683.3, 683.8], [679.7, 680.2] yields -0.0017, 0.015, 0.051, 0.03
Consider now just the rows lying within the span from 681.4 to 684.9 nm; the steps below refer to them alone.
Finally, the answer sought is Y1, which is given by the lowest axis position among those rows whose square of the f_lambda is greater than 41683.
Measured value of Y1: 681.527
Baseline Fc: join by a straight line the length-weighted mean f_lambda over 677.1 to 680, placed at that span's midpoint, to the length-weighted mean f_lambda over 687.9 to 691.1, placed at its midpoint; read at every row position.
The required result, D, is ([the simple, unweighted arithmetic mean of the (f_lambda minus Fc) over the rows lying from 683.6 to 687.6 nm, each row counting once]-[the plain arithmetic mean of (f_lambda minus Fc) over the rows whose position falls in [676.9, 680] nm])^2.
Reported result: 43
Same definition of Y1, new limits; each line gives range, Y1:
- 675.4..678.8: 675.434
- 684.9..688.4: 685.461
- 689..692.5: 689.895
